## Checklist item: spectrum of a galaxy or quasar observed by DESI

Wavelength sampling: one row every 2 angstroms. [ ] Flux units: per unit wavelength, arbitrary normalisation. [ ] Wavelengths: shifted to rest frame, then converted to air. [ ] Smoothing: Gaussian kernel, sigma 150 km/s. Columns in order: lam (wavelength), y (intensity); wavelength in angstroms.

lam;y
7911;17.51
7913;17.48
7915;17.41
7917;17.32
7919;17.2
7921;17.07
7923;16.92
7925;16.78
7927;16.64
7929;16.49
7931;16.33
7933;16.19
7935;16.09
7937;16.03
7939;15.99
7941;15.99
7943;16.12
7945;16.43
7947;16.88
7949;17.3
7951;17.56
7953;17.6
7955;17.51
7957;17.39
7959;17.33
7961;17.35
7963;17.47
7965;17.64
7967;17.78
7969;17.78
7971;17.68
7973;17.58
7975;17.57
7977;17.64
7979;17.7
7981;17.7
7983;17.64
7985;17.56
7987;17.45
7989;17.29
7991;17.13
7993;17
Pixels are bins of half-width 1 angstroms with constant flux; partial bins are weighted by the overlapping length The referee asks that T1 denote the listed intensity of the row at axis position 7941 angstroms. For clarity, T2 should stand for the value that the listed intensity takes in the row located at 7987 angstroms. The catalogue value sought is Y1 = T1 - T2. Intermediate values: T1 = 15.99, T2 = 17.45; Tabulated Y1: -1.5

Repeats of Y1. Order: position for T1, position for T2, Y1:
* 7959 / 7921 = 0.3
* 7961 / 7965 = -0.3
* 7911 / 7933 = 1.3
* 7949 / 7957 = -0.1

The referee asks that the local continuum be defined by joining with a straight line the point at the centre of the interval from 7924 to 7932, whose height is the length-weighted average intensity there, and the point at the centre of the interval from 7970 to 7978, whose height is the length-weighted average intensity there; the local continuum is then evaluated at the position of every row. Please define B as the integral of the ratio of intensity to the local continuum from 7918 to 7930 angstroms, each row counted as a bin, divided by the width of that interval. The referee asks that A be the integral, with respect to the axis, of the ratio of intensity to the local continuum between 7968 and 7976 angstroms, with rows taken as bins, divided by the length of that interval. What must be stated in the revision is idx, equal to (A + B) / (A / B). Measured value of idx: 2.07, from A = 1.00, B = 1.02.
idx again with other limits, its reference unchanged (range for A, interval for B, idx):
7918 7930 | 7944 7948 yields 1.92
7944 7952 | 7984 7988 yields 1.93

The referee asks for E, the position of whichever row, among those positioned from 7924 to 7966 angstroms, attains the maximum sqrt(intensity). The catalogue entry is 7965 angstroms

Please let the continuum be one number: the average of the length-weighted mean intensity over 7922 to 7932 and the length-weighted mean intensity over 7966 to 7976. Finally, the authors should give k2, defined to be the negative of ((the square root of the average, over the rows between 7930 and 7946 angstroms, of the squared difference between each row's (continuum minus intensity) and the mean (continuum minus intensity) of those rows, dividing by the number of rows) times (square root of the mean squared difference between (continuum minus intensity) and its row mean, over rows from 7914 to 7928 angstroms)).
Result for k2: -0.04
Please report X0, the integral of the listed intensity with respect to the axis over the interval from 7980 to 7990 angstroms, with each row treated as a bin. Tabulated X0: 175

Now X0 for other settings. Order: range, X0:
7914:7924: 172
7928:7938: 162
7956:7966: 174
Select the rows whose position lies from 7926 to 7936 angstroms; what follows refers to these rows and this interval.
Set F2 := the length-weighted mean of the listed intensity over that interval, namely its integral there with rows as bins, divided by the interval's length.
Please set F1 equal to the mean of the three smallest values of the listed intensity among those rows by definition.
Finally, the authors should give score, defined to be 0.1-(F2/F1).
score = -0.909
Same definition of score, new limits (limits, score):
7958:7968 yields -0.908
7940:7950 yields -0.922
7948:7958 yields -0.904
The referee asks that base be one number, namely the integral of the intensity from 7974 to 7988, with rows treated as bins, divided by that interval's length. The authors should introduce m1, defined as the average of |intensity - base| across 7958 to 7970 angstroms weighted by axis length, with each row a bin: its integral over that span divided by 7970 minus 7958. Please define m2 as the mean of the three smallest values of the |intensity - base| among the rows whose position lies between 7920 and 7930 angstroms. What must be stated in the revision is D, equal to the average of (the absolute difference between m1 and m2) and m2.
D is 0.6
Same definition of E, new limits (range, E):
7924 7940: 7925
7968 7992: 7969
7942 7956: 7953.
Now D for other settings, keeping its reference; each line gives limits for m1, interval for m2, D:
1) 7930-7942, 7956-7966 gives 0.8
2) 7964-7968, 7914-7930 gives 0.2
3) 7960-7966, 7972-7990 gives 0.1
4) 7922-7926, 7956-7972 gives 0.4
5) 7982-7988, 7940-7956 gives 0.0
